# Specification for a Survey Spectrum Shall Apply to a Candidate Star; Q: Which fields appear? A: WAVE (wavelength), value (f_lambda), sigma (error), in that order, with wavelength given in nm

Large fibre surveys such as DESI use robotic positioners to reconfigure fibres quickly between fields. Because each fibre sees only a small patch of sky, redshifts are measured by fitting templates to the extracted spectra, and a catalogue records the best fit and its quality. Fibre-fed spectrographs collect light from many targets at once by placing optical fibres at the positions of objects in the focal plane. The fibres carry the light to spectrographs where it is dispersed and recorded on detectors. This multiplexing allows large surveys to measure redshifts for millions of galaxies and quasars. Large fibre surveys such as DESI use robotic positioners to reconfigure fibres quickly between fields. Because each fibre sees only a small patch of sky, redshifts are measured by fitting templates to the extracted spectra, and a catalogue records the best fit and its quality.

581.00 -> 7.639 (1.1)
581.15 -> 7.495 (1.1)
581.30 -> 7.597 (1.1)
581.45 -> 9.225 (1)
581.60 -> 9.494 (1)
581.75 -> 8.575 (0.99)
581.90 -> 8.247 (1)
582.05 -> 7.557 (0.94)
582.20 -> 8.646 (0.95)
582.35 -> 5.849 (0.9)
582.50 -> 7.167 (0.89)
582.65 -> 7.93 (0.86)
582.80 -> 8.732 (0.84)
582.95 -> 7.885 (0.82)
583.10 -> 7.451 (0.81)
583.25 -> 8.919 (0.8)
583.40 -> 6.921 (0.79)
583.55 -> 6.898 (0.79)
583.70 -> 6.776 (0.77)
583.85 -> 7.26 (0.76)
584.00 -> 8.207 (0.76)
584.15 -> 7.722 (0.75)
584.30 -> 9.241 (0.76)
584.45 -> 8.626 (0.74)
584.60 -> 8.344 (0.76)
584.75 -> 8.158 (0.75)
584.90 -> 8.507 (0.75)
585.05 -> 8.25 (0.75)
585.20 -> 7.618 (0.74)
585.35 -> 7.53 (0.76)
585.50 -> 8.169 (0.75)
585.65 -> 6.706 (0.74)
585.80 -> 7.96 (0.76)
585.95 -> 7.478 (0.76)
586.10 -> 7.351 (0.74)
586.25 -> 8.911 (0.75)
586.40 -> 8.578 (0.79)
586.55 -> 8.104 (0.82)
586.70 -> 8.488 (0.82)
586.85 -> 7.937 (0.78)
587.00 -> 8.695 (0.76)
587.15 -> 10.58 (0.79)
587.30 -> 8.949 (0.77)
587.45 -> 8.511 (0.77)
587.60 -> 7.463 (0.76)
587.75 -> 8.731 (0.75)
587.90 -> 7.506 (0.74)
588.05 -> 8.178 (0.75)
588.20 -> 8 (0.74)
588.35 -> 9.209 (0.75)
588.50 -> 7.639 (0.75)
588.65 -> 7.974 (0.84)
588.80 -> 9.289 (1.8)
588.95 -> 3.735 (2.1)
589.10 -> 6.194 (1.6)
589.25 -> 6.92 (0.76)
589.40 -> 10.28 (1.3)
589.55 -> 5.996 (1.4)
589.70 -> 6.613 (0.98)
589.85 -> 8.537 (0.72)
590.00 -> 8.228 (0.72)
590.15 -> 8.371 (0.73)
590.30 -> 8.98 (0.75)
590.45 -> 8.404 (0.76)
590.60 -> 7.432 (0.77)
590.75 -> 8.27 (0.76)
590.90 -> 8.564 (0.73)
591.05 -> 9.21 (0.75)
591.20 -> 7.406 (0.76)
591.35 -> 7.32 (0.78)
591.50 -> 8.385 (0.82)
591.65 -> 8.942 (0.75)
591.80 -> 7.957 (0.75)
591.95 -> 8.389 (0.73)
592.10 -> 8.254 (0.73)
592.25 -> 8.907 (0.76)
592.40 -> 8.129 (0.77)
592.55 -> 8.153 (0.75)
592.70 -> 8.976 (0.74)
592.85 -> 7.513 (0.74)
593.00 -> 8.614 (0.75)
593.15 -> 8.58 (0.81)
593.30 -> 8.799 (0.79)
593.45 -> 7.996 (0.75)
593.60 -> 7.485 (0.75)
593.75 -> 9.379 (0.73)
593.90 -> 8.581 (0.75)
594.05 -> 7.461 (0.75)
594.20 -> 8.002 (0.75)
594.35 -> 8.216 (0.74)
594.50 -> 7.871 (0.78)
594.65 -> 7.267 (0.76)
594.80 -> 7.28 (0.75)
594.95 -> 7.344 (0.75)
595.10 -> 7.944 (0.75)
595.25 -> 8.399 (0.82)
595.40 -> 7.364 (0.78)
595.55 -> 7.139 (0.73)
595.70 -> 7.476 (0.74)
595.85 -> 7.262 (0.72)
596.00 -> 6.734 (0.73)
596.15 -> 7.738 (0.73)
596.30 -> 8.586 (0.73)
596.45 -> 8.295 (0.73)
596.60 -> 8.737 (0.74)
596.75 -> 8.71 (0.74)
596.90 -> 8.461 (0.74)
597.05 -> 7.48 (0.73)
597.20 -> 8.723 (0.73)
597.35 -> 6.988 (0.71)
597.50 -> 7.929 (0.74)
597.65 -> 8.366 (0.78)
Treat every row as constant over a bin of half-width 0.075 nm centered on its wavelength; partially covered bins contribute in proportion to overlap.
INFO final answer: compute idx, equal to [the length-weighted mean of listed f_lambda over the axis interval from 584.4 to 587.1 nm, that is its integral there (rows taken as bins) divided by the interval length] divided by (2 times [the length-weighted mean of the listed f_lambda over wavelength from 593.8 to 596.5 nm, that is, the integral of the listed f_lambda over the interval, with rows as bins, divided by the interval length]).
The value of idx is 0.52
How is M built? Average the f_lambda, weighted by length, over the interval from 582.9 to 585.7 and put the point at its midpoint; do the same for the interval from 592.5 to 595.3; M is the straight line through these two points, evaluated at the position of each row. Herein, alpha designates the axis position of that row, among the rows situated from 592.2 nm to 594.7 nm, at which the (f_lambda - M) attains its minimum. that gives 594.65 nm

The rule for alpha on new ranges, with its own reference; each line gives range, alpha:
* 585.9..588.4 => 586.10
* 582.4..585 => 583.70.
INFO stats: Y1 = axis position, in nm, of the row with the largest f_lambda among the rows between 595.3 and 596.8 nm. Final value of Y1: 596.60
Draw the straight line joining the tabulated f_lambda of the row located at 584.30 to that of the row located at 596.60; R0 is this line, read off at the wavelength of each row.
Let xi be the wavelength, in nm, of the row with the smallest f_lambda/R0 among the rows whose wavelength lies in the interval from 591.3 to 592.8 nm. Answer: 591.35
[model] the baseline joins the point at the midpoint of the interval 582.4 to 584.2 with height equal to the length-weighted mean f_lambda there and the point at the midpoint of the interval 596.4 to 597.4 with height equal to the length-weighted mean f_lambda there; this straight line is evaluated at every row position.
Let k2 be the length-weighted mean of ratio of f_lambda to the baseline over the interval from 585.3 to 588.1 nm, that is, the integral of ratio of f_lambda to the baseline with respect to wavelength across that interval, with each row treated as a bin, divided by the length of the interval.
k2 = 1.05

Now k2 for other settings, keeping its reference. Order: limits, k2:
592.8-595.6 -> 0.98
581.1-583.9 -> 1.03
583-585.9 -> 1.02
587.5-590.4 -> 0.99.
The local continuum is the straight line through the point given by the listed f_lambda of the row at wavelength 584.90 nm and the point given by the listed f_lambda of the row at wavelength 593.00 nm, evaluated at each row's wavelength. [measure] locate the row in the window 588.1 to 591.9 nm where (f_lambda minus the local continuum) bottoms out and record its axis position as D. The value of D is 588.95 nm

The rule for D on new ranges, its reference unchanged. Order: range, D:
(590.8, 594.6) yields 591.35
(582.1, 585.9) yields 582.35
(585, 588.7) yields 585.65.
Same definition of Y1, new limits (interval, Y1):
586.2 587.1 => 586.25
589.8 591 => 590.30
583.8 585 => 584.30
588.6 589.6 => 589.40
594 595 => 594.35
